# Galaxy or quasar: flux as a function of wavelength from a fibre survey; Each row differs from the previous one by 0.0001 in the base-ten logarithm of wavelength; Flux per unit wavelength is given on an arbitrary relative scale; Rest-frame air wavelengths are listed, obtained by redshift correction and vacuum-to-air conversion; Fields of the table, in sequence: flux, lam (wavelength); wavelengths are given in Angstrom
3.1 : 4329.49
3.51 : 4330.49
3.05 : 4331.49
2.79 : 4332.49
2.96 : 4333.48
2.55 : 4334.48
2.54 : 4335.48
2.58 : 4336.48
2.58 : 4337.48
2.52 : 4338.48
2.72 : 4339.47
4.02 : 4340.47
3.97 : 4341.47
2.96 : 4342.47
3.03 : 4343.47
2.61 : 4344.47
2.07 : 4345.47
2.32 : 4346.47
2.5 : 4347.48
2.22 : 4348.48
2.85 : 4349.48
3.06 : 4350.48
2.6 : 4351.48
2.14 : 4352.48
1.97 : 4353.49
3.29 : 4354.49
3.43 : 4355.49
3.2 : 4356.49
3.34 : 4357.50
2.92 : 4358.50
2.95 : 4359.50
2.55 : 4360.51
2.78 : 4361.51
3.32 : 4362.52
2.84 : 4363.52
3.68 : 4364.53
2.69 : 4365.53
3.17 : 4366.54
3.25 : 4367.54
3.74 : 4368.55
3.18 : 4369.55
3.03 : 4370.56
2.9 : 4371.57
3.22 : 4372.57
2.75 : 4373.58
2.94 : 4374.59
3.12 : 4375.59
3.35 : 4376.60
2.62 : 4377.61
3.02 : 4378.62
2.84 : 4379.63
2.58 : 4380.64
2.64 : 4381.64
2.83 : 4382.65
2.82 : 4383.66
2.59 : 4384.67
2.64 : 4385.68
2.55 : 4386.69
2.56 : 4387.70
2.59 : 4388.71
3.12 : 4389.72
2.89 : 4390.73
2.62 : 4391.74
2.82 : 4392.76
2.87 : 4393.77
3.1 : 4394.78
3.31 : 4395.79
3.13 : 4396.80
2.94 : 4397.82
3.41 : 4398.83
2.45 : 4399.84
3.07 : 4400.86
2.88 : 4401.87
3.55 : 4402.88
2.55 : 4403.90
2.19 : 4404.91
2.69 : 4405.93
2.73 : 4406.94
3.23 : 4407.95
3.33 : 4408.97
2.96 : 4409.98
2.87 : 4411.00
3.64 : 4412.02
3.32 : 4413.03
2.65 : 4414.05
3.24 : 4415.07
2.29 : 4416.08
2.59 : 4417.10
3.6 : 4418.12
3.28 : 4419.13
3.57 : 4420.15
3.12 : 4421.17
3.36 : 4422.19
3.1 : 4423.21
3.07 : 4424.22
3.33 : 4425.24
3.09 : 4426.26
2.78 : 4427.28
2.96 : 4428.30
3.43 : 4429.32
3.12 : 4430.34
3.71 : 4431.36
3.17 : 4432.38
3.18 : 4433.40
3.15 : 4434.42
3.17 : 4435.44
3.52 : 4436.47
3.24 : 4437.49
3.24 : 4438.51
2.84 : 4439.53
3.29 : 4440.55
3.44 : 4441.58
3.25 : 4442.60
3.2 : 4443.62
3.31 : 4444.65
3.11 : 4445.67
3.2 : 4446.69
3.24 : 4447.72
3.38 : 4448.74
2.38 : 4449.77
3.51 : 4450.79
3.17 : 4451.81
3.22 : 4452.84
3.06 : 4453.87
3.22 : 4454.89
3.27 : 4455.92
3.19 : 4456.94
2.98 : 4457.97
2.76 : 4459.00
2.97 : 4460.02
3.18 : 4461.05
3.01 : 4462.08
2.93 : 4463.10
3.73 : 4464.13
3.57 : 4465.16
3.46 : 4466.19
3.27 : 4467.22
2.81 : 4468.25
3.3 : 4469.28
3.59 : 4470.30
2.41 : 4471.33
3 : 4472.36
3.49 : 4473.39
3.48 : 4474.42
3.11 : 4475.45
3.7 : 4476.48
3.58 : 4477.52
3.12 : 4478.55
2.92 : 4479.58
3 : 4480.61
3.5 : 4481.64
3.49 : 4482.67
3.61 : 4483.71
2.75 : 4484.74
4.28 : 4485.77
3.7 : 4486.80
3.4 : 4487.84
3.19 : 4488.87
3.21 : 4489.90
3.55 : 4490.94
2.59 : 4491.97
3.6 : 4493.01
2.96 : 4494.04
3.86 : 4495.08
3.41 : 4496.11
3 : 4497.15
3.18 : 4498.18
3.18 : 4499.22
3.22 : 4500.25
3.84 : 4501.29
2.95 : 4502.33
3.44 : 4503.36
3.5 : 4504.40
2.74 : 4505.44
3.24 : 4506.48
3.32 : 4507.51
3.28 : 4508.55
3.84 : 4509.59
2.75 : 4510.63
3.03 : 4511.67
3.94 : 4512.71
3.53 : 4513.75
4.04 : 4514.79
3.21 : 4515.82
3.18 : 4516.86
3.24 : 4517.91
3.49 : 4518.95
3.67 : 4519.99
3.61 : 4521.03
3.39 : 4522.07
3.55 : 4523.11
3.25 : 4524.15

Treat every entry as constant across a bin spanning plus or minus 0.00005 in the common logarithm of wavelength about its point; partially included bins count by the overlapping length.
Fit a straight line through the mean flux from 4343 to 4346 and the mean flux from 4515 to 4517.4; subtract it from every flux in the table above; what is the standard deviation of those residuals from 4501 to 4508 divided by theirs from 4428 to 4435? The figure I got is 1.5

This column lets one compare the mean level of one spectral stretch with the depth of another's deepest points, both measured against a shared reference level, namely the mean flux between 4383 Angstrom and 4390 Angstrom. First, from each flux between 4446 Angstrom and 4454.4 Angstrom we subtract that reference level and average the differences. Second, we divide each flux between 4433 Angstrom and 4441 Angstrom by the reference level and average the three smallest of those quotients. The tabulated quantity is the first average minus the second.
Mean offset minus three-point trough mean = -0.68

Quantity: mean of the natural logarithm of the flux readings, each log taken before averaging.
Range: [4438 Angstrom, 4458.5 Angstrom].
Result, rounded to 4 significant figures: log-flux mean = 1.152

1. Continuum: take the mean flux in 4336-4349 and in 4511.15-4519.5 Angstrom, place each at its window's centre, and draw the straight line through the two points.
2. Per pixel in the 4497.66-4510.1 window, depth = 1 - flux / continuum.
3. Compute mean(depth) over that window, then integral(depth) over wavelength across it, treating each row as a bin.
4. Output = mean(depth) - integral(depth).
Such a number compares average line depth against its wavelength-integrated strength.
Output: -0.3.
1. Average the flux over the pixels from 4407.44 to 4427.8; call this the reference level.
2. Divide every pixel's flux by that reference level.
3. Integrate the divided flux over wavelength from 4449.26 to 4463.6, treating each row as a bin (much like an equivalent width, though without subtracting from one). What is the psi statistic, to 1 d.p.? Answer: 14.1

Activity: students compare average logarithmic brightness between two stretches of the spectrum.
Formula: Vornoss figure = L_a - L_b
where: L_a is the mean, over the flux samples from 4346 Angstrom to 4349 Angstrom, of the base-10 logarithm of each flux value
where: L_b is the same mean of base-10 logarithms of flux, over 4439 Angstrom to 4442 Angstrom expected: -0.13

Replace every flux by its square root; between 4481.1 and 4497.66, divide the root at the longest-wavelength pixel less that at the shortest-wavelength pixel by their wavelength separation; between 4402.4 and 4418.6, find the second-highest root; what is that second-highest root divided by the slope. -212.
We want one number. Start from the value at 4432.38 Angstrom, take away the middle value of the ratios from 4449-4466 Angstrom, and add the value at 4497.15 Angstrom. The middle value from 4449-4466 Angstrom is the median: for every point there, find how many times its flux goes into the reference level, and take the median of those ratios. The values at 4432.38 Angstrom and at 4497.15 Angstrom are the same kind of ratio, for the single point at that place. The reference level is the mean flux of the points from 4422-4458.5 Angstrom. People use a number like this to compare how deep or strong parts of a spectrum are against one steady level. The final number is 1.1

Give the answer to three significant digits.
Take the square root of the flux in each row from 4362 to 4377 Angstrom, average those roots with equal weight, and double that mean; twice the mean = 3.54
